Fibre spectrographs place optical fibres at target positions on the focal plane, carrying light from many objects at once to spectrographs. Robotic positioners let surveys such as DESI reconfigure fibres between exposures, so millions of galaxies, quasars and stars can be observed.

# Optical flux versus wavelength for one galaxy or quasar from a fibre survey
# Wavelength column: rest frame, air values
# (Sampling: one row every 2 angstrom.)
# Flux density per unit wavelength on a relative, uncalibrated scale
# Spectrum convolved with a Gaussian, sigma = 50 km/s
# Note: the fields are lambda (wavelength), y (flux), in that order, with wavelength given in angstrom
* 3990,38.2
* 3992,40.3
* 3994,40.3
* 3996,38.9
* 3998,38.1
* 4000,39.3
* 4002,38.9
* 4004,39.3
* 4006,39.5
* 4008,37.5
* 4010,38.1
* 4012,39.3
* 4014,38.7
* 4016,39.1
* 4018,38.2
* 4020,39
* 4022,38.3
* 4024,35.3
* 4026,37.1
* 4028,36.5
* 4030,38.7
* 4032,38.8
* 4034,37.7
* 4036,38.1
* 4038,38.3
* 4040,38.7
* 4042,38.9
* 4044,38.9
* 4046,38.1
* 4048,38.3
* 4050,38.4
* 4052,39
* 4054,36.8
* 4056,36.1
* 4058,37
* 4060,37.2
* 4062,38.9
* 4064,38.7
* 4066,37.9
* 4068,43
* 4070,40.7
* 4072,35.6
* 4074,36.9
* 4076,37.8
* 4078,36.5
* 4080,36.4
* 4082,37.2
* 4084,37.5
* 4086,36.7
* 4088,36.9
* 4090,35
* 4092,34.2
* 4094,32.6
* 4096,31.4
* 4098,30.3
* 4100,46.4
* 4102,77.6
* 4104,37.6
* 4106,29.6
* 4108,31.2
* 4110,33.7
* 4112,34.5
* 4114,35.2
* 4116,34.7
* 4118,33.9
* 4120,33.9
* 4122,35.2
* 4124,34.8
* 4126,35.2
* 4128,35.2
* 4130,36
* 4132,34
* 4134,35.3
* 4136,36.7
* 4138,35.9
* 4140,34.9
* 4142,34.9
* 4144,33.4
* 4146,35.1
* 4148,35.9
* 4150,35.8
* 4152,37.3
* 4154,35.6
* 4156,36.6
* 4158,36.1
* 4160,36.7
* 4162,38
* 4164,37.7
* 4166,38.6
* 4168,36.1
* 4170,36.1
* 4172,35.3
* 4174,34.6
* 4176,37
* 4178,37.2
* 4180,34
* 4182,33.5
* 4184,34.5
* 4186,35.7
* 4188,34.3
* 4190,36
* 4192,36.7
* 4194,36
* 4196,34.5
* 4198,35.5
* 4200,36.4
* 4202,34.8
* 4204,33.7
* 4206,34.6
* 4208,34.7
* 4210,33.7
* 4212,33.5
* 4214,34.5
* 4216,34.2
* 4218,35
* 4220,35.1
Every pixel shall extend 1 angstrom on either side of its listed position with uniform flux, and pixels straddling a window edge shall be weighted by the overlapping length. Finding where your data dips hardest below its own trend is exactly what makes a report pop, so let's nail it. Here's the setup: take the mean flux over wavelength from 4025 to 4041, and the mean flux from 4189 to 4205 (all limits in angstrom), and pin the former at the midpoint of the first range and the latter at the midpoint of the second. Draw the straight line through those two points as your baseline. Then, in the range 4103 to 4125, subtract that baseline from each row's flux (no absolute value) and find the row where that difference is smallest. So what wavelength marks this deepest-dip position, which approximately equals 4106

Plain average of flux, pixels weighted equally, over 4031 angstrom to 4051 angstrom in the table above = 38.4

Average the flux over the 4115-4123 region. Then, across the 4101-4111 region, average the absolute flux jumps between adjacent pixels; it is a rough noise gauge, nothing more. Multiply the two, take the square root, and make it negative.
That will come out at -21.2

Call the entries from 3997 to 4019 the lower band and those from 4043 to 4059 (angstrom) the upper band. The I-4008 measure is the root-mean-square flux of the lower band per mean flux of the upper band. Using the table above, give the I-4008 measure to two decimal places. 1.02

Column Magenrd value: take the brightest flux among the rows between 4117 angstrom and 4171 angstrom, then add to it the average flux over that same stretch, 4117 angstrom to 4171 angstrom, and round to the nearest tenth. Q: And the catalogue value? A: 74.3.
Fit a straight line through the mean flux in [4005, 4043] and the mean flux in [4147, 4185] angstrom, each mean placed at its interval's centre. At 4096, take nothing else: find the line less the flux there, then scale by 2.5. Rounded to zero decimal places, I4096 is 14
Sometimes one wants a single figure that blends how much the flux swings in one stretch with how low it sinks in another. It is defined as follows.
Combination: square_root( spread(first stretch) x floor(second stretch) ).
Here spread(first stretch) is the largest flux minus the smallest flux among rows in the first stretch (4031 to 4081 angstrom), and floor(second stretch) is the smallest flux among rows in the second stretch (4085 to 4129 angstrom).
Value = 14.8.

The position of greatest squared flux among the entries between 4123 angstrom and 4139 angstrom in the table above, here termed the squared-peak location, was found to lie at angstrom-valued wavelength 4136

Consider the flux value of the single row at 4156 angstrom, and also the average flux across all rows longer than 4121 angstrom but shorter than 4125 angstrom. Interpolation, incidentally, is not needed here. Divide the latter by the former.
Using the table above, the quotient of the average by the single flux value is 0.96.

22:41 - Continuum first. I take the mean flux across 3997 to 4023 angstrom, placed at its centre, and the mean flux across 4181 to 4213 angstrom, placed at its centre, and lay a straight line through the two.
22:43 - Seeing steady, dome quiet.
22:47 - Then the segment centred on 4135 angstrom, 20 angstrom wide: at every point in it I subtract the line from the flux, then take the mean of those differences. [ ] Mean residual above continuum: -1.0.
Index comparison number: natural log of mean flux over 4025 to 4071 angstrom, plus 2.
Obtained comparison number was 5.65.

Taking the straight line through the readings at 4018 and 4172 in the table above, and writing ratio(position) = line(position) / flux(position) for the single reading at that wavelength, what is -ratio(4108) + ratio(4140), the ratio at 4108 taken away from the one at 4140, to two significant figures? -0.14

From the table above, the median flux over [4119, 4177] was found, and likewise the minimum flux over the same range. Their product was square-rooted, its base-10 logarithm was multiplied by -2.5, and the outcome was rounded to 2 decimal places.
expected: -3.85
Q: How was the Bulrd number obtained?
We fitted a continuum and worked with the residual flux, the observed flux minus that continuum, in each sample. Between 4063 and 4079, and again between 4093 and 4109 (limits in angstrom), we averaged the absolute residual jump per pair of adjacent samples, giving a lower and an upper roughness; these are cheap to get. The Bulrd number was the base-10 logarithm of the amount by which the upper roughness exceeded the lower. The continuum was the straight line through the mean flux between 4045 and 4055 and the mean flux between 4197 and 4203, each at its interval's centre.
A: 1.07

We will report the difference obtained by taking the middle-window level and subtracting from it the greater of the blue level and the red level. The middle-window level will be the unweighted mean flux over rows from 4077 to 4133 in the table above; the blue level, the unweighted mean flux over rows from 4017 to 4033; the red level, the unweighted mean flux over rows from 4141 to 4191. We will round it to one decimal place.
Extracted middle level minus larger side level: -1.2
